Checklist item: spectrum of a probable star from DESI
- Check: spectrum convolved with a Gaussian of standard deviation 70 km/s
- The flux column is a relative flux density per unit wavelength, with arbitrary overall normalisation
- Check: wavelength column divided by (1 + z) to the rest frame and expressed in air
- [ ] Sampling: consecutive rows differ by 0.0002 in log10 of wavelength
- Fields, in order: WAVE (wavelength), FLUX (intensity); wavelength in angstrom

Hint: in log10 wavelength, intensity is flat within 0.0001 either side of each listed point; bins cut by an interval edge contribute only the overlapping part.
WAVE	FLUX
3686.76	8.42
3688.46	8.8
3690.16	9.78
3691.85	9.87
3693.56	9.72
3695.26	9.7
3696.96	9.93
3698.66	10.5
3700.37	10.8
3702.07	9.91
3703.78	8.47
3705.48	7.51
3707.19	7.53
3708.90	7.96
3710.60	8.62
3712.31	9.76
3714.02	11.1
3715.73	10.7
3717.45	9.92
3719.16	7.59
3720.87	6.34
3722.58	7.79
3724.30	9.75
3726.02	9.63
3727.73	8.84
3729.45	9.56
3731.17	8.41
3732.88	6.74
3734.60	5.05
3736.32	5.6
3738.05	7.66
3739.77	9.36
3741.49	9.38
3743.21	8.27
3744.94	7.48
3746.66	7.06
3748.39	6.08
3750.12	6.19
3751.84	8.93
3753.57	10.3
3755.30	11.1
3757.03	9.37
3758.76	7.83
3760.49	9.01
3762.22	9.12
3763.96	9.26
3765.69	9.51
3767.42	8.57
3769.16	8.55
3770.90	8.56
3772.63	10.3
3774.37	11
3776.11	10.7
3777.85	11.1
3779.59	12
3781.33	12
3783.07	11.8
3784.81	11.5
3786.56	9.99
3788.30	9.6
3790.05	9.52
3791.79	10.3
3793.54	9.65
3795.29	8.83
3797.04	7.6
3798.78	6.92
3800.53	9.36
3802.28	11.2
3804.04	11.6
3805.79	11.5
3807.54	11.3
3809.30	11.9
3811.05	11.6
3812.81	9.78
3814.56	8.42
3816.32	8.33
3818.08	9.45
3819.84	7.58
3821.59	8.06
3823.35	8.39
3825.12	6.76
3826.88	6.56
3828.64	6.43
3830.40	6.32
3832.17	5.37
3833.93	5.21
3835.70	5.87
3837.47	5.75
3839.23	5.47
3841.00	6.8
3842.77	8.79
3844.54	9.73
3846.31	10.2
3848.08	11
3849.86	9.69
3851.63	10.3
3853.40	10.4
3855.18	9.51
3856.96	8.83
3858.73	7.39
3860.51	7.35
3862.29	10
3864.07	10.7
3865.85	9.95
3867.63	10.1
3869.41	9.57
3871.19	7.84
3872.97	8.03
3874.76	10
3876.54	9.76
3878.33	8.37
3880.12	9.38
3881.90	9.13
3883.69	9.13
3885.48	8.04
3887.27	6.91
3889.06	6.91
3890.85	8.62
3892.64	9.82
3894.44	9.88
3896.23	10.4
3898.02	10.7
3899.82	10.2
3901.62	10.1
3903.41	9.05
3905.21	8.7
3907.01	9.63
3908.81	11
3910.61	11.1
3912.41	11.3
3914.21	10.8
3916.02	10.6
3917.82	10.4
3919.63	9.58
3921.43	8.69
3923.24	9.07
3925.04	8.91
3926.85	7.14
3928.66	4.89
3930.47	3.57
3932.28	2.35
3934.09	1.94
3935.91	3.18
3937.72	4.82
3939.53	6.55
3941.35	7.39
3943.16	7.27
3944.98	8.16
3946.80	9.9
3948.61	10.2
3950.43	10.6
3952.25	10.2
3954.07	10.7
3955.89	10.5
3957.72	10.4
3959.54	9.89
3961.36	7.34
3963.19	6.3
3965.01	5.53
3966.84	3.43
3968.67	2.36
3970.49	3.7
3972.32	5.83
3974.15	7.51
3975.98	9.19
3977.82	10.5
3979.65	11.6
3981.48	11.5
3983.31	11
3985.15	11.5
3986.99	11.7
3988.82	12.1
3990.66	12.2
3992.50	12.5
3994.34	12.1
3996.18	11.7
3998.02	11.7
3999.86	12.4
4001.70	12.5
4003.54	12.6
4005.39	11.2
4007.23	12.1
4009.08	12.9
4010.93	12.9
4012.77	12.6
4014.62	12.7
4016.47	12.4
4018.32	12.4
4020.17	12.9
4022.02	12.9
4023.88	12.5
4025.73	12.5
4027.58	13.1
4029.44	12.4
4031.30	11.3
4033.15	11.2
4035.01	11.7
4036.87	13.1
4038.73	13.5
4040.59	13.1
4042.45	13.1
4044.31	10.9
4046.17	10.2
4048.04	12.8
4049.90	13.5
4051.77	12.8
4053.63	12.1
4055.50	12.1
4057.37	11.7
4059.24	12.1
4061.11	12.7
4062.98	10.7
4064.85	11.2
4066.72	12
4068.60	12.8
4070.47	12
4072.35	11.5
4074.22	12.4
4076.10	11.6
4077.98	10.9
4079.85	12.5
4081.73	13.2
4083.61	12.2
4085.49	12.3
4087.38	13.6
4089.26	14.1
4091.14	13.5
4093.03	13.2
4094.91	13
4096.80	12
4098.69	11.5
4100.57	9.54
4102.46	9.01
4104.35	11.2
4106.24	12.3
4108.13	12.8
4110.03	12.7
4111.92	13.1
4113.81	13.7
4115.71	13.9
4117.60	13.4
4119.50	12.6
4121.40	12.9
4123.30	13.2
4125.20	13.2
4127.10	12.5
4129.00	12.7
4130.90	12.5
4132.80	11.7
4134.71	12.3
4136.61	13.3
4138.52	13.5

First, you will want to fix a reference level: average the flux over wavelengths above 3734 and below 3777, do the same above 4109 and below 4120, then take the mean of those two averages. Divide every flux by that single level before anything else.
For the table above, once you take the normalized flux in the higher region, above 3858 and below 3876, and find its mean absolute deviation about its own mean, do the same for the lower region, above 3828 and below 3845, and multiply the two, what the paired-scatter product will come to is 0.011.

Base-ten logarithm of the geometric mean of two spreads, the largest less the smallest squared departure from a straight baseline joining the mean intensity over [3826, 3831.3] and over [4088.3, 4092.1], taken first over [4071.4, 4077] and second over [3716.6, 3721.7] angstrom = 0.96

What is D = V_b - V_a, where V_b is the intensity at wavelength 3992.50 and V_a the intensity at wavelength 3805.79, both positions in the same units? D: 1.0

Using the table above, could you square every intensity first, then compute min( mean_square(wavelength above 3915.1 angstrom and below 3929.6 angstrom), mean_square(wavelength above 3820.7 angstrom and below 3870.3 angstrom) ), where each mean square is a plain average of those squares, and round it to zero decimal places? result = 71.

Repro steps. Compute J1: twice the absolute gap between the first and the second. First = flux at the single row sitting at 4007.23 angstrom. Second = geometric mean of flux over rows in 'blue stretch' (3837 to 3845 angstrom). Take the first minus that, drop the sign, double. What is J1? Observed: 10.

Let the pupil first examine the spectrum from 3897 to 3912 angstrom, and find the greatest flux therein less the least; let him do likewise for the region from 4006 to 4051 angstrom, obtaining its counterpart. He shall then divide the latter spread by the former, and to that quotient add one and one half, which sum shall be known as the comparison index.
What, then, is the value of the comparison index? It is 2.9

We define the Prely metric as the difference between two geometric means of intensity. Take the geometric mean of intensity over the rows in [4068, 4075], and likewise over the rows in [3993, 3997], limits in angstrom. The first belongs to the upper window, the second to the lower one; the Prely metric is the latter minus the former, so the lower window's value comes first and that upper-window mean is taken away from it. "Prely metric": -0.3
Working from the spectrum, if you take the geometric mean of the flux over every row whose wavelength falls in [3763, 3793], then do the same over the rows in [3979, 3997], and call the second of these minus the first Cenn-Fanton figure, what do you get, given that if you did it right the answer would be 1.6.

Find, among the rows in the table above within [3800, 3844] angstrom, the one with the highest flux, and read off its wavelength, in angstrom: 3809.30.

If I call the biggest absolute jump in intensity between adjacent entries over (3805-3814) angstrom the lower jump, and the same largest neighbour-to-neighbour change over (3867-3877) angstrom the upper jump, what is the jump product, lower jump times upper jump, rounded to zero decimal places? 4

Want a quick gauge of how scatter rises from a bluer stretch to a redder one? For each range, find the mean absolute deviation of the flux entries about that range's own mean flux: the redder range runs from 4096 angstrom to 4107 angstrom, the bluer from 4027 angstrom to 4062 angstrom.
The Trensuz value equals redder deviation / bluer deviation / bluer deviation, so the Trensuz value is 1.9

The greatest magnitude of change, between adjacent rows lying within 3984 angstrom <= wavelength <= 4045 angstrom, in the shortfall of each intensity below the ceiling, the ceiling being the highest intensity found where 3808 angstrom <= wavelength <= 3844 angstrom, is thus 2.20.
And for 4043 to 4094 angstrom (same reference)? 2.60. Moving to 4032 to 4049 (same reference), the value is 2.60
